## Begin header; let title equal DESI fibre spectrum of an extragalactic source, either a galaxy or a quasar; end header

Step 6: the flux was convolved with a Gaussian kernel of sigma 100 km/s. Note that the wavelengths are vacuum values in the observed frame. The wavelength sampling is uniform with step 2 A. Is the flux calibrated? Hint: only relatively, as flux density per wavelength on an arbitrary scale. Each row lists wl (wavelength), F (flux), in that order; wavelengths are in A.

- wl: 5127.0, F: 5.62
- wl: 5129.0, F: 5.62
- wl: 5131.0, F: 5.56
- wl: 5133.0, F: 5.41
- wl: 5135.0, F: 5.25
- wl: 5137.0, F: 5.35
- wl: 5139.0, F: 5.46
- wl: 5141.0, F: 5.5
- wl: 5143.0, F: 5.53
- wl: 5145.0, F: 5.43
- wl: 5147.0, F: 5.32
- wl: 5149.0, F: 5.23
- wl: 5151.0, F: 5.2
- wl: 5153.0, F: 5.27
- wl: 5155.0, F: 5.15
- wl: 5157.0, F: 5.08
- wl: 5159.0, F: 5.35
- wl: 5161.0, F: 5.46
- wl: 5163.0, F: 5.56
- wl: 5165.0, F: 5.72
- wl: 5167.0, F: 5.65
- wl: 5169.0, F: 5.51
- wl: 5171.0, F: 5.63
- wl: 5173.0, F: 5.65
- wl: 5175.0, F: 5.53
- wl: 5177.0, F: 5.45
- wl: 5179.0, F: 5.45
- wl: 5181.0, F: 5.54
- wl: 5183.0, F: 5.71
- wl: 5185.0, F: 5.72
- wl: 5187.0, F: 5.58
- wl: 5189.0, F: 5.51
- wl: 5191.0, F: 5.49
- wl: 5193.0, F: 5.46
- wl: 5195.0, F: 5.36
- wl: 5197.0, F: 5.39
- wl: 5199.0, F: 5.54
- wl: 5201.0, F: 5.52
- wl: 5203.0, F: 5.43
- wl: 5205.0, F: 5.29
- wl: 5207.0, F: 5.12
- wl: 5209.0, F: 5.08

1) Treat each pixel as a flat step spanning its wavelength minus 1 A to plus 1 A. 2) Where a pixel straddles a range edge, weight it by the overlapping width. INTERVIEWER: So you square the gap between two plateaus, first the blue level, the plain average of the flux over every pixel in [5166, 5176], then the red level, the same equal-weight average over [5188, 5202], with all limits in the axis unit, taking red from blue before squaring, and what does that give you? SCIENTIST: 0.016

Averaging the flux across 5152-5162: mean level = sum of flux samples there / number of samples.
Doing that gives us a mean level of 5.26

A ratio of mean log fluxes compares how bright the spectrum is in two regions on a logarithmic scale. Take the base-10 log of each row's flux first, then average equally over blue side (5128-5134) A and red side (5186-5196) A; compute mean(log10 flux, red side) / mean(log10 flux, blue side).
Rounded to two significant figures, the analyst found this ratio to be 0.99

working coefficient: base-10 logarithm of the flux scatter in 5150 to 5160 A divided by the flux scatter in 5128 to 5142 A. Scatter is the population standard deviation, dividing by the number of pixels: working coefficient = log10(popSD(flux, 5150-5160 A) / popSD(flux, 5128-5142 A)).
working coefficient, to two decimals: -0.10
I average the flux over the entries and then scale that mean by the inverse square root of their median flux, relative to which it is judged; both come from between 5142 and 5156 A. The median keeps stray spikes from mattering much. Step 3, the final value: 2.311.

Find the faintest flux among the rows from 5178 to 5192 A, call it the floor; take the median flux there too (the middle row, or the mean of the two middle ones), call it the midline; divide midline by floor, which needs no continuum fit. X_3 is 1.02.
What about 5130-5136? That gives 1.03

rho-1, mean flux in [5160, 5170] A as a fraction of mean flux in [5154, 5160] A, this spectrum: 1.07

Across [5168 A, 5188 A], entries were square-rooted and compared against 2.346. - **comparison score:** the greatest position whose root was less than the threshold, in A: 5179.0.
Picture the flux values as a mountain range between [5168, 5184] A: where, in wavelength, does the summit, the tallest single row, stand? 5183.0 A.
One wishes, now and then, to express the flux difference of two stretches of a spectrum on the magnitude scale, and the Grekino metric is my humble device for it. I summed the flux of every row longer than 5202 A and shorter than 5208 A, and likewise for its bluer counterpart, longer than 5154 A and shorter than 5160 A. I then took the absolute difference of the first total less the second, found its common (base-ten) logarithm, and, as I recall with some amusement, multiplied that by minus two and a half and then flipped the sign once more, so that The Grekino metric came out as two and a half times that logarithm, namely -1.5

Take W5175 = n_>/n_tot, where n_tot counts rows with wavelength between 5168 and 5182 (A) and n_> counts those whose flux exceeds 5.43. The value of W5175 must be 1.00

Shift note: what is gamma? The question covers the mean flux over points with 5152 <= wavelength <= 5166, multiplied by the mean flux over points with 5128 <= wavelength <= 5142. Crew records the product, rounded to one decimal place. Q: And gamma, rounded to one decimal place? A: 29.3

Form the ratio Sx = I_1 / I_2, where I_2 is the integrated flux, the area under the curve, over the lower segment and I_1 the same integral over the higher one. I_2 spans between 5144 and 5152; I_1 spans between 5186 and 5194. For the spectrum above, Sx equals 1.04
